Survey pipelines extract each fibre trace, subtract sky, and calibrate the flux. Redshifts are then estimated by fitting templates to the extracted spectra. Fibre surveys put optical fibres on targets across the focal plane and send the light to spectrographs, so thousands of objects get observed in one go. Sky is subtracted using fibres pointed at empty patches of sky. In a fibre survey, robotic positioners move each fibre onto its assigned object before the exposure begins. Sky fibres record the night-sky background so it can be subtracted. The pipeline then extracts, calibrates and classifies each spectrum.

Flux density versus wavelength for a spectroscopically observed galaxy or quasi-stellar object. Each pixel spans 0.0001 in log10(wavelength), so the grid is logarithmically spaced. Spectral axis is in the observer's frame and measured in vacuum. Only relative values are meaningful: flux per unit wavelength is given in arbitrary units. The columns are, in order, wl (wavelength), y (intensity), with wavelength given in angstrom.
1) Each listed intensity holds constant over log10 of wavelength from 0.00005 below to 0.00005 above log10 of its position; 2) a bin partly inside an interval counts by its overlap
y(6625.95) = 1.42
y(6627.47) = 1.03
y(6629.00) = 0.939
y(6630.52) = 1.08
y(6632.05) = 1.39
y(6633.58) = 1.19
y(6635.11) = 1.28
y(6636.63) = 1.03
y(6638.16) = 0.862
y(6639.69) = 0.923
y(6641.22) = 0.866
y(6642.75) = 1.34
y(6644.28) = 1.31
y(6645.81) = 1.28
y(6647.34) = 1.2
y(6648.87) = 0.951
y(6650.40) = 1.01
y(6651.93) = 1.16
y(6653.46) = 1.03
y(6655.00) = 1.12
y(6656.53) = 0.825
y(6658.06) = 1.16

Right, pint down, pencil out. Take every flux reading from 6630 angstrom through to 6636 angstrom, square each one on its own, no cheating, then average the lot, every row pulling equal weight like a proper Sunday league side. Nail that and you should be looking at 1.54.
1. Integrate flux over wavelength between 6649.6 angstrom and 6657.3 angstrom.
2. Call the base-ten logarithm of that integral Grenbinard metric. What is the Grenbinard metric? 0.90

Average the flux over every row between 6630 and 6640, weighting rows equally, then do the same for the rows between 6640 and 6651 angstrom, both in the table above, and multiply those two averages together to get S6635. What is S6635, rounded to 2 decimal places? 1.26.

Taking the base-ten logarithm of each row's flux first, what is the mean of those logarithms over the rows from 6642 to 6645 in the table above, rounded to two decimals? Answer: 0.12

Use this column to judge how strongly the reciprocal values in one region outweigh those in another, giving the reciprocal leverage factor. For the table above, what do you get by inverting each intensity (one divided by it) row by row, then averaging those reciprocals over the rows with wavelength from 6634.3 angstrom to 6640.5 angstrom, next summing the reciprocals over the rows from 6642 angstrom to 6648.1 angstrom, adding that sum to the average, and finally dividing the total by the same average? 4.1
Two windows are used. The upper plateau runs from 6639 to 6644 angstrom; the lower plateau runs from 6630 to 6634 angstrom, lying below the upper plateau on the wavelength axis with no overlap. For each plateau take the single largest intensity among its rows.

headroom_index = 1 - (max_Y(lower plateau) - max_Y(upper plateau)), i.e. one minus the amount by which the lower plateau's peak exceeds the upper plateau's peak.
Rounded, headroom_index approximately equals 0.95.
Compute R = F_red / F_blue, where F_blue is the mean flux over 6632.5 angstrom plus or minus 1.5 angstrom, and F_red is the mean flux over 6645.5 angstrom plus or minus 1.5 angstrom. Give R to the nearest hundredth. 1.00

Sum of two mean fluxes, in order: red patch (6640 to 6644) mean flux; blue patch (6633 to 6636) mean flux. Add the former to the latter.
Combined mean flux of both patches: 2.34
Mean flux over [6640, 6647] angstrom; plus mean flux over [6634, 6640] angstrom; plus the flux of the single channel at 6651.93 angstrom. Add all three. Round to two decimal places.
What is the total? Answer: 3.38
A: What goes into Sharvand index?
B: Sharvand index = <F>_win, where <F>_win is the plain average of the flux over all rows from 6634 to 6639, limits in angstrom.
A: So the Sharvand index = 1.06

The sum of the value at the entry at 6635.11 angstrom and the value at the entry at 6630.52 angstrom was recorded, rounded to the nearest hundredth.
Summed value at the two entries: 2.36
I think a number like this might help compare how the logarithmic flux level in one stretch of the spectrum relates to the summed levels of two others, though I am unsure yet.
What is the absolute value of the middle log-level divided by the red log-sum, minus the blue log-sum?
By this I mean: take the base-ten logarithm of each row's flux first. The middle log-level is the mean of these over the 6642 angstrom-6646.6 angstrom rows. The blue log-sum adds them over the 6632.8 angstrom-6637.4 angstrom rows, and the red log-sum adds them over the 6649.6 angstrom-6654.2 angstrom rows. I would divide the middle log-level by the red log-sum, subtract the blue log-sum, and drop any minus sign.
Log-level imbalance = 1.2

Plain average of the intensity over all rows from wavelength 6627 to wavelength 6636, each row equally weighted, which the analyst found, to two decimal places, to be 1.15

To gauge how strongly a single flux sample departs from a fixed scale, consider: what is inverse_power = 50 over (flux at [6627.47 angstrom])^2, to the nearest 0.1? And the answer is 47.1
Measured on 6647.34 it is 34.7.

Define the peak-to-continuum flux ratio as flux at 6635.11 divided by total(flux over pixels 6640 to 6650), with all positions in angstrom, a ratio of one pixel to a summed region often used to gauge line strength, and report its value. 0.18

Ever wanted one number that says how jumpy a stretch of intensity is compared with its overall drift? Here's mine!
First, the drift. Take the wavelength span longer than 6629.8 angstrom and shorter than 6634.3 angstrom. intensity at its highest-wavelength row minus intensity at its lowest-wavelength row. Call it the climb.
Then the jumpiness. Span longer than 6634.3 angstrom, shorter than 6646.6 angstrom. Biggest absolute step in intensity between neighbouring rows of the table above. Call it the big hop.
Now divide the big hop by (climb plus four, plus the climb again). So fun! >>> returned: 0.112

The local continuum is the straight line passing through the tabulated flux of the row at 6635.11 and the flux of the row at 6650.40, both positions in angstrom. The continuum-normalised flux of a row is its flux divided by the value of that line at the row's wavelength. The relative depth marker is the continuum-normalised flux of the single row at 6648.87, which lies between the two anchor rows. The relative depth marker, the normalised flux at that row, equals 0.92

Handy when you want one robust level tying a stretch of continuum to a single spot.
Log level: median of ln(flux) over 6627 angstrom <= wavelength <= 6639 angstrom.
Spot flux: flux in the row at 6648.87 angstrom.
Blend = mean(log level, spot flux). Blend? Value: 0.50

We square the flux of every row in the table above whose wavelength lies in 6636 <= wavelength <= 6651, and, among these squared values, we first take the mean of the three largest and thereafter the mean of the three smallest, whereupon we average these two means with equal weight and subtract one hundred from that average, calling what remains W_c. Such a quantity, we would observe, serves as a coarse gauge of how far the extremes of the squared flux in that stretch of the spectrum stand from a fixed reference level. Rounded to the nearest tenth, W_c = -98.8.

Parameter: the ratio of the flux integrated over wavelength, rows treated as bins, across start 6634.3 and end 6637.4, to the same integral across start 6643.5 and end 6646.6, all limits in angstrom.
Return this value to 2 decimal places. 0.89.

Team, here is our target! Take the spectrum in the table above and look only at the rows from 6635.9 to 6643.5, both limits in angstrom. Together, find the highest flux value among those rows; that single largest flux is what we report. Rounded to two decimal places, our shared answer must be 1.34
